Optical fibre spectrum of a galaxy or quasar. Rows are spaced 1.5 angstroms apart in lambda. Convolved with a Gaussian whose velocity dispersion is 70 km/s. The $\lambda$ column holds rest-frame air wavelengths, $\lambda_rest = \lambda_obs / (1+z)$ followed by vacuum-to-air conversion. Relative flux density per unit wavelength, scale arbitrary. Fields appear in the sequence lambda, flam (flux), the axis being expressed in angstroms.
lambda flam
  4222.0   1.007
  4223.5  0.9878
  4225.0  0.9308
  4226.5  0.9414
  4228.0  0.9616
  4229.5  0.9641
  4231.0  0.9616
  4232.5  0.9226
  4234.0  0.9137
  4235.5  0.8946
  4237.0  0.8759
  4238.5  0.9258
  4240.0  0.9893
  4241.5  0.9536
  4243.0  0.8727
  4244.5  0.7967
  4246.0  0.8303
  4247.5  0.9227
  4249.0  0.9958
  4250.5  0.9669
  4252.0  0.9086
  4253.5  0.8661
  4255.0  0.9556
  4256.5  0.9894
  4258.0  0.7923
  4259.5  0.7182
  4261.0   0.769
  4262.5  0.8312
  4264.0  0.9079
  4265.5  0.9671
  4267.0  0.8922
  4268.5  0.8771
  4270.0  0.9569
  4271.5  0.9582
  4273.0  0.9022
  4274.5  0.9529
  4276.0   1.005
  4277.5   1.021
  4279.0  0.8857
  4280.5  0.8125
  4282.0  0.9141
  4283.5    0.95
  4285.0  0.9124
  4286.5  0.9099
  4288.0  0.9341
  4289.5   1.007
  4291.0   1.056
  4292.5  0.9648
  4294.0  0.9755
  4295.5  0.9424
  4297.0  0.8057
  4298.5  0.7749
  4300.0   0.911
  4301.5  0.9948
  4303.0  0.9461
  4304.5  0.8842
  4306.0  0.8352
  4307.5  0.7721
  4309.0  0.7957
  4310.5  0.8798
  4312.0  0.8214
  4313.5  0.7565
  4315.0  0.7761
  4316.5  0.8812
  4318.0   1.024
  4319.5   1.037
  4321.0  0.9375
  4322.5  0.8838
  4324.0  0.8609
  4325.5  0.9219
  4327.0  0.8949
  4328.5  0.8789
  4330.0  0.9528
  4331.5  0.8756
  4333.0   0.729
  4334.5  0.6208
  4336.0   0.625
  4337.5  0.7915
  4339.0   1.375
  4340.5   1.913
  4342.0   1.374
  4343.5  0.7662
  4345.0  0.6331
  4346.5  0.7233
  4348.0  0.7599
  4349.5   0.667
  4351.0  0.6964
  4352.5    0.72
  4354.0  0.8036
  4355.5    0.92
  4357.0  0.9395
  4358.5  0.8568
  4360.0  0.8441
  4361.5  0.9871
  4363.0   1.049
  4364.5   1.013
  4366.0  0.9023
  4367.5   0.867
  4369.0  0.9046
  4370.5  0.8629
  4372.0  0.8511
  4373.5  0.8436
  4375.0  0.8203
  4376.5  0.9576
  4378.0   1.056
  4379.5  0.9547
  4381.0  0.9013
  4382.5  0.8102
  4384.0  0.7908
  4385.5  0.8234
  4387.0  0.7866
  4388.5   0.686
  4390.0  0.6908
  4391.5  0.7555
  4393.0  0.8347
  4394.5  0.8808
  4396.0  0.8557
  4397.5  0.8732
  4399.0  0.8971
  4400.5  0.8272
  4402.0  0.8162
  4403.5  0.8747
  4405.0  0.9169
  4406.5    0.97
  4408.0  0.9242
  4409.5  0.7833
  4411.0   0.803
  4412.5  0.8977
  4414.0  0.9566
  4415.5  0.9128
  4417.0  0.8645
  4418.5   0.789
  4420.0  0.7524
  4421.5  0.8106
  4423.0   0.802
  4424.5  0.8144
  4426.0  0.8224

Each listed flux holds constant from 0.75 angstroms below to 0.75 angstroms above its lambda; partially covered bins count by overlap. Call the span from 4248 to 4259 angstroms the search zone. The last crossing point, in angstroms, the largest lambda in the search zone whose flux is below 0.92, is 4258.0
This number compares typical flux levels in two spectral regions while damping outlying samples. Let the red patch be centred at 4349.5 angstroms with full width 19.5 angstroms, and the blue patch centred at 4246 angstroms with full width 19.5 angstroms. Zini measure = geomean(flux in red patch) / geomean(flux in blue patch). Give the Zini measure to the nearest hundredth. 0.94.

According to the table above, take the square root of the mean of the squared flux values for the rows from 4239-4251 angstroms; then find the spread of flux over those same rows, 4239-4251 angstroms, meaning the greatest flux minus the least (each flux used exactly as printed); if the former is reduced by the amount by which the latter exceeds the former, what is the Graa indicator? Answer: 1.64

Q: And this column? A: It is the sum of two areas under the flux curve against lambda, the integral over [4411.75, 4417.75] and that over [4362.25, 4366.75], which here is 9.9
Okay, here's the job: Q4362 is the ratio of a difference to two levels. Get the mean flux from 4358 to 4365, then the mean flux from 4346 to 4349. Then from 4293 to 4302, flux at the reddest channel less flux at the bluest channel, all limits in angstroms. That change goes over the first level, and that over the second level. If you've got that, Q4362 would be 0.03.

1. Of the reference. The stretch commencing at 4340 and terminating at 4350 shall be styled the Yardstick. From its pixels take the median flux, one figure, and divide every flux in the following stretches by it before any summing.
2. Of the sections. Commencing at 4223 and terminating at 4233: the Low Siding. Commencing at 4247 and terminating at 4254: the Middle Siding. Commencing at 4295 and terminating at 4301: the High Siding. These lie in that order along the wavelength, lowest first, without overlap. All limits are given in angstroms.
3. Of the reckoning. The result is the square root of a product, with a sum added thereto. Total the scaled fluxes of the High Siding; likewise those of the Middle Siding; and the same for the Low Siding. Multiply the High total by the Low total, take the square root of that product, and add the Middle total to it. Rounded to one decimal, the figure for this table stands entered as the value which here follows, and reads 12.4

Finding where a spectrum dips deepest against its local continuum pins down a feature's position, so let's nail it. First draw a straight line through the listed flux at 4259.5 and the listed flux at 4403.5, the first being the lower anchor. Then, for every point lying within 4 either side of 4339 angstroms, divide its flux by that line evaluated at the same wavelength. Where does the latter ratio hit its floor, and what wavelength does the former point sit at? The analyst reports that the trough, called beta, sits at 4336.0 angstroms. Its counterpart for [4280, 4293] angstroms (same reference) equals 4280.5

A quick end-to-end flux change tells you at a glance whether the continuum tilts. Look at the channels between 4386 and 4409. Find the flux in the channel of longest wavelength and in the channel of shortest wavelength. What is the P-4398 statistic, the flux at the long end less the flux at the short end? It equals 0.14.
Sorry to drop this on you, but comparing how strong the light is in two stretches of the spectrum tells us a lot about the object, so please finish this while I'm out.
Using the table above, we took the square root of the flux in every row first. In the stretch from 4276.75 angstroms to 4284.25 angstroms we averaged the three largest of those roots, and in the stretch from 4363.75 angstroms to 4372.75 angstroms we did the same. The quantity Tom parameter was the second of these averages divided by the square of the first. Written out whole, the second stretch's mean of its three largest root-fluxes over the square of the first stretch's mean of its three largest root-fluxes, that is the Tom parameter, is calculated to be 1.01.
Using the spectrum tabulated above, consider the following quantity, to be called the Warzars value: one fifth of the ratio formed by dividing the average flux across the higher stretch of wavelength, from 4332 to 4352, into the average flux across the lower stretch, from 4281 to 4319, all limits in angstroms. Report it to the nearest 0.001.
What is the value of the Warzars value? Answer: 0.200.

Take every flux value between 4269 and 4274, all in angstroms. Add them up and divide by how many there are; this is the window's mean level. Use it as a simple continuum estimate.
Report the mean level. 0.94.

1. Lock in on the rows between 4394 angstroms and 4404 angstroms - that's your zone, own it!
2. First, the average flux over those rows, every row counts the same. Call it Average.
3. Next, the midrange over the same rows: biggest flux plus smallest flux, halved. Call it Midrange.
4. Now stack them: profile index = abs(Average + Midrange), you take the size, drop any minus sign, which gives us 1.72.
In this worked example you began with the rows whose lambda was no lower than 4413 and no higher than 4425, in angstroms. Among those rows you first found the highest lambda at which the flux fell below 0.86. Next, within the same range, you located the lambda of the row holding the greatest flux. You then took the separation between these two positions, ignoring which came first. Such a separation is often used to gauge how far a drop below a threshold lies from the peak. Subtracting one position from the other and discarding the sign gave 10.5 angstroms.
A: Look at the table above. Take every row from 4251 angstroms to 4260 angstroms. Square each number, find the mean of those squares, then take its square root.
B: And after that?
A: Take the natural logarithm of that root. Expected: -0.13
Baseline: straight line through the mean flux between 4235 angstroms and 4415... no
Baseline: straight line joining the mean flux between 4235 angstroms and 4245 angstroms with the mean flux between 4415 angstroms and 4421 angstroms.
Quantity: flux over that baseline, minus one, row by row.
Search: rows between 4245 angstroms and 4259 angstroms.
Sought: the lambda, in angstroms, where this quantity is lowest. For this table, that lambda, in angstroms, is 4258.0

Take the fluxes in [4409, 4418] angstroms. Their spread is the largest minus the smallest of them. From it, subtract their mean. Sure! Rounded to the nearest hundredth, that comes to -0.70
